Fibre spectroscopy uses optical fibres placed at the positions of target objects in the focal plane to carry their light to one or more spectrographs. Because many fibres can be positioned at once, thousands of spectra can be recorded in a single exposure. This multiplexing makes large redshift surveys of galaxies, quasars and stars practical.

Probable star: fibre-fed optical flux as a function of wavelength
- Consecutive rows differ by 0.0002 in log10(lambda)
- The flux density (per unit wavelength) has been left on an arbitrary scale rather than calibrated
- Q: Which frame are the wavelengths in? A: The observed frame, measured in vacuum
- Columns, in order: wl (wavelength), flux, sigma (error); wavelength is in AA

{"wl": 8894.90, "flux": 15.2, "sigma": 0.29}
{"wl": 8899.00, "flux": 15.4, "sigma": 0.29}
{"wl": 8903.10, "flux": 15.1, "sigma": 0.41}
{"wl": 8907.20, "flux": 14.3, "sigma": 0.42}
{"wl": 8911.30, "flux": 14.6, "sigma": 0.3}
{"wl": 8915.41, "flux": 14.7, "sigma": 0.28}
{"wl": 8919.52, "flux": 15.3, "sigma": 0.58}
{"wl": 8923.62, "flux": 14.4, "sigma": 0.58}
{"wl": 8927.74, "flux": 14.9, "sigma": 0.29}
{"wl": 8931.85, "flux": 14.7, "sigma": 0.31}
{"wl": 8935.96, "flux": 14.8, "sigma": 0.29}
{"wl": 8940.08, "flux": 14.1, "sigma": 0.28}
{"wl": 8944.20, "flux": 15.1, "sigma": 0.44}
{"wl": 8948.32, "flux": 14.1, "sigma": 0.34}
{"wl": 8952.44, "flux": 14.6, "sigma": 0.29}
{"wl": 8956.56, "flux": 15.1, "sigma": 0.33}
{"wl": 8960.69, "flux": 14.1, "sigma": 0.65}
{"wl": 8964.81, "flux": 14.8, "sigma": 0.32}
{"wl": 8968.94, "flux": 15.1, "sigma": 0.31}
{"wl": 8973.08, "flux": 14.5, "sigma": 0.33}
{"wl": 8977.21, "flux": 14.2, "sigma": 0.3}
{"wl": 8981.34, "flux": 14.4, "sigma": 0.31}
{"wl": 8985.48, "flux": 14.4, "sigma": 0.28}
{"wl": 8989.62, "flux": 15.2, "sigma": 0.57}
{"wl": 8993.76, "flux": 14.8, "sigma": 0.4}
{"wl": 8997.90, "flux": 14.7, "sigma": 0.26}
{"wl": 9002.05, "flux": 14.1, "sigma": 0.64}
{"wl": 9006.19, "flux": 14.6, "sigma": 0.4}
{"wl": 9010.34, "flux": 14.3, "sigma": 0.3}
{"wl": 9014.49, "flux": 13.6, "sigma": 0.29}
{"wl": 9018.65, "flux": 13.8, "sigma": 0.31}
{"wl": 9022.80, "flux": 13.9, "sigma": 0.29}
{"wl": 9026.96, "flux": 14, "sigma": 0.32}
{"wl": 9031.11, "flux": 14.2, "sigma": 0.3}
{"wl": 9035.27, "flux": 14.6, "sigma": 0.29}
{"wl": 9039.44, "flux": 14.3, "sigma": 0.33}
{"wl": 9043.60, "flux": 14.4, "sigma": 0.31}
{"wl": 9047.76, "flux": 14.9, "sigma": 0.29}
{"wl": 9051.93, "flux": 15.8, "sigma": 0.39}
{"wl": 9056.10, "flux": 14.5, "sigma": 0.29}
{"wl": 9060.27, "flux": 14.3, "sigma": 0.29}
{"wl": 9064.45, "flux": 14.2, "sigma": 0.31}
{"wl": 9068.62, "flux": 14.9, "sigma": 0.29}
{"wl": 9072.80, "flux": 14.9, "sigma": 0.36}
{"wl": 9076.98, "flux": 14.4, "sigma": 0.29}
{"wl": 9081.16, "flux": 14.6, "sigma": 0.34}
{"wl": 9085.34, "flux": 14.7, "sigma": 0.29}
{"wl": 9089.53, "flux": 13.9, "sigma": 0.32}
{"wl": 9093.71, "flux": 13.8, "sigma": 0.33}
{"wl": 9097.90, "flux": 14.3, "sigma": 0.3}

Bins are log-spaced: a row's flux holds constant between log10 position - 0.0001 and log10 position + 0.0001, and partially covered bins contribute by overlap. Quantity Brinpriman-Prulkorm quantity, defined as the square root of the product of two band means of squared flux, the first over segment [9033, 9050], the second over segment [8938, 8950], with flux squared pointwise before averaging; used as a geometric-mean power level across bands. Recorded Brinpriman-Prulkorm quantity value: 210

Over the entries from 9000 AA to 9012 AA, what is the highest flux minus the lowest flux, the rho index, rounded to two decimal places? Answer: 0.50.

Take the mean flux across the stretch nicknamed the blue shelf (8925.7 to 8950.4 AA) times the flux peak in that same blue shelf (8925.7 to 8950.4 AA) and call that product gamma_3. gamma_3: 221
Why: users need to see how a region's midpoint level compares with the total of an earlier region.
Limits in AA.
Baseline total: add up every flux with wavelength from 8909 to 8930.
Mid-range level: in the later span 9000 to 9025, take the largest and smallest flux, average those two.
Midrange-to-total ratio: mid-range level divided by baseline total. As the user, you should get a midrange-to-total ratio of 0.191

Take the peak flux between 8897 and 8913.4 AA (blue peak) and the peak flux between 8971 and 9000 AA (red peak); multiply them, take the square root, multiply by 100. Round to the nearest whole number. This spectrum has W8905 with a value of 1530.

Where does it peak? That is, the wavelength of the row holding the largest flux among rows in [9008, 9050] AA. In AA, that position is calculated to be 9047.76 AA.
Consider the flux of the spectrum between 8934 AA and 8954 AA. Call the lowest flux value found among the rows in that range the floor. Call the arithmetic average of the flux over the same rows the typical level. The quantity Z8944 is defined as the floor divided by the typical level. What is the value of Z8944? 0.970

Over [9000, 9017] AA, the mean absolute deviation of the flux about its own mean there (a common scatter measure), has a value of 0.30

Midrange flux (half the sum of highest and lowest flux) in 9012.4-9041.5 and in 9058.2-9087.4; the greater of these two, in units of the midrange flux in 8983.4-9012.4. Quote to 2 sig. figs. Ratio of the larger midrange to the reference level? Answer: 0.99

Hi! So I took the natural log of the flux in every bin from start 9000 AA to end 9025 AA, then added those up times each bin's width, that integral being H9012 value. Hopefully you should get 66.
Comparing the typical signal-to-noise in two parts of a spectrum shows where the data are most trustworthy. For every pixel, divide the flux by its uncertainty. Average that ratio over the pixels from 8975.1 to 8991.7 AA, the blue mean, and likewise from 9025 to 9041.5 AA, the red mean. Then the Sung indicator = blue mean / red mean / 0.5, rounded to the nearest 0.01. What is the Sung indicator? 1.86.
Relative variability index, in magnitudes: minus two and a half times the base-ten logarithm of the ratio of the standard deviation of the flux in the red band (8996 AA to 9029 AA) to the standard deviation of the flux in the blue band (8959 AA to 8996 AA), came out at 0.0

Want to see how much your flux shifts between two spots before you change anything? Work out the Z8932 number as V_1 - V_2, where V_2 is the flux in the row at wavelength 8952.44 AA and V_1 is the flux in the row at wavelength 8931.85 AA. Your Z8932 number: 0.1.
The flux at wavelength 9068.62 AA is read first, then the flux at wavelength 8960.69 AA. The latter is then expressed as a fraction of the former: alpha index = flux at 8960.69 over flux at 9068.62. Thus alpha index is 0.95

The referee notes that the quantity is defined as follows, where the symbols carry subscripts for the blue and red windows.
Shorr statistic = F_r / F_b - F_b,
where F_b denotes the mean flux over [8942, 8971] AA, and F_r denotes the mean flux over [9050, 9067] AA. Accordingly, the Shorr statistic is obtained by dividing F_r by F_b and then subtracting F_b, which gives -13.7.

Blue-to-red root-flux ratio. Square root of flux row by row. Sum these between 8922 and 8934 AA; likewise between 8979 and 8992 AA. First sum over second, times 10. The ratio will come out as 10.00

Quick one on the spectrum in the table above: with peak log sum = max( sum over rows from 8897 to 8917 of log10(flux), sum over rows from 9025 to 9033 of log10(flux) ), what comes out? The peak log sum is 6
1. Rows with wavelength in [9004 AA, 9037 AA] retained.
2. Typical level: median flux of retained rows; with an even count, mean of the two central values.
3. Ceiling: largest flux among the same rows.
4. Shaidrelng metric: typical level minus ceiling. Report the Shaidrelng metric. -0.5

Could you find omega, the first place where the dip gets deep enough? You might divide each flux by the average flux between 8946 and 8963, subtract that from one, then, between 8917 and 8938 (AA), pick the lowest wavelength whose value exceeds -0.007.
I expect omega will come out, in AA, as 8923.62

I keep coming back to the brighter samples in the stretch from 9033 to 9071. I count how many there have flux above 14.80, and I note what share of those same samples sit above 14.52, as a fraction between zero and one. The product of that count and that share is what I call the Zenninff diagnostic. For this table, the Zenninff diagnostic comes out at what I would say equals 1.3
